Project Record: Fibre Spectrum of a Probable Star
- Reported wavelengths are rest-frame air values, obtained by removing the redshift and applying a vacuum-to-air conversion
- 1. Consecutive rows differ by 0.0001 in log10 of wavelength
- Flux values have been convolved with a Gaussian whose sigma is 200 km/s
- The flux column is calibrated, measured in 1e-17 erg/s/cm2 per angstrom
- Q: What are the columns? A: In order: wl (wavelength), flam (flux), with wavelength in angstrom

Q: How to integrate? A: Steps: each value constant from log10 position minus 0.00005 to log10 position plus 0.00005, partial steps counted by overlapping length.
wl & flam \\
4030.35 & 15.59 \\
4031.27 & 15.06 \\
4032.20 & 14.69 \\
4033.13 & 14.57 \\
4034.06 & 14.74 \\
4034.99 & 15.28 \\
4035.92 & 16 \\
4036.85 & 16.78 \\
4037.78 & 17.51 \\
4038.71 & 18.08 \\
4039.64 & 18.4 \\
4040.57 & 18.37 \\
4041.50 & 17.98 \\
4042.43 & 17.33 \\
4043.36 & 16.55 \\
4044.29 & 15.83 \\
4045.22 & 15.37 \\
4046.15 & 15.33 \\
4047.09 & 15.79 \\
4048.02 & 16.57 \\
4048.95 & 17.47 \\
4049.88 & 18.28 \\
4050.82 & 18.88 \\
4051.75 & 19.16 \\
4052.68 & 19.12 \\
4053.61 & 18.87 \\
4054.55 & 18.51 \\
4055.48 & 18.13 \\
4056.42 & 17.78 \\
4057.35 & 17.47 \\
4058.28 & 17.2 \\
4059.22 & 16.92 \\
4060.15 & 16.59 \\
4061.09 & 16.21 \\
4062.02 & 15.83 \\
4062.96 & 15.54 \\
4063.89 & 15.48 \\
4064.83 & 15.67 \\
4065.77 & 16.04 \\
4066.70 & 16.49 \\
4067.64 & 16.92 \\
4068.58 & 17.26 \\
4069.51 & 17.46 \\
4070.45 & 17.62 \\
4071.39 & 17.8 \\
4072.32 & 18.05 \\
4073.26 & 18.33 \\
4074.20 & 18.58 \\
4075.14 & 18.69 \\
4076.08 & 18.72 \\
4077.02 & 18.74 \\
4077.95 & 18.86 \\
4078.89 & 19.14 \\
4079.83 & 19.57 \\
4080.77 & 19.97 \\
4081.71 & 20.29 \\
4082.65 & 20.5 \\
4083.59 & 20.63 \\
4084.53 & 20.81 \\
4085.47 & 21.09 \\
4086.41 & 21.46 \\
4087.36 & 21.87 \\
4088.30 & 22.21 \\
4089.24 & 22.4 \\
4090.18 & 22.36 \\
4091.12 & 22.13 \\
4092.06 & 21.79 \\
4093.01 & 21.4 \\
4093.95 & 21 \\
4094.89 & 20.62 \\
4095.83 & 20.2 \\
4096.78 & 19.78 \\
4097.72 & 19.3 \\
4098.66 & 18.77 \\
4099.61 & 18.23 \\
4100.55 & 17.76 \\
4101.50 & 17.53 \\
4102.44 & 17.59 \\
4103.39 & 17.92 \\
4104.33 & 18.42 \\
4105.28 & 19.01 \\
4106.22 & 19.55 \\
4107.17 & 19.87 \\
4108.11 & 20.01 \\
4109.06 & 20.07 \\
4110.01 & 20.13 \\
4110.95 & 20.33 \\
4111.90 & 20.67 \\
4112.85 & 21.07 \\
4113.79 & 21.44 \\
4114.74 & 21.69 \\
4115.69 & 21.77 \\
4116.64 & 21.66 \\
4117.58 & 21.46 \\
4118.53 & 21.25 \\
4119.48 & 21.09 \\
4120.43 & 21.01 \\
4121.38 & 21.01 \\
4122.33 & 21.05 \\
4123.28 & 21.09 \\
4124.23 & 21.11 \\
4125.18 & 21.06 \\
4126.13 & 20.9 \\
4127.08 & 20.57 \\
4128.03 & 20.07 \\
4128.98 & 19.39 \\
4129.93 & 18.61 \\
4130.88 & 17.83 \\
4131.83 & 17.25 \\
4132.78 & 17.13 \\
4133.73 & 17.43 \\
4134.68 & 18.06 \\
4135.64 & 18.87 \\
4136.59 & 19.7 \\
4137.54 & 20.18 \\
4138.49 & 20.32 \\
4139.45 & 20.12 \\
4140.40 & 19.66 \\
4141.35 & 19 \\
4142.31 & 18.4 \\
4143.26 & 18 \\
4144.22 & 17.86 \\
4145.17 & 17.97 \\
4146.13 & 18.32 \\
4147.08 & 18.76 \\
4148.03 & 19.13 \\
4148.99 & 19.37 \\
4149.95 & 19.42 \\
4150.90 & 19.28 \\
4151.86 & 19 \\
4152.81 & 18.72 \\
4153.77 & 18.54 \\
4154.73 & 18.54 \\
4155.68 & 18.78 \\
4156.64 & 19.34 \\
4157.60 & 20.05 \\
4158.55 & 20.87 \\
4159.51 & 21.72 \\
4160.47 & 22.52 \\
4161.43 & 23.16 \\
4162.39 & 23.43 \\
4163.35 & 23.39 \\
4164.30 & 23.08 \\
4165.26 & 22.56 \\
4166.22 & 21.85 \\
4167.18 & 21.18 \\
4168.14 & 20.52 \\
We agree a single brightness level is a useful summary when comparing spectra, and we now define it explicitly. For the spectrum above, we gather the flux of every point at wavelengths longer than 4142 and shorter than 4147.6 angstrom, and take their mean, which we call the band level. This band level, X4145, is 18.2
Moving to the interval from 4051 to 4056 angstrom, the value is 18.8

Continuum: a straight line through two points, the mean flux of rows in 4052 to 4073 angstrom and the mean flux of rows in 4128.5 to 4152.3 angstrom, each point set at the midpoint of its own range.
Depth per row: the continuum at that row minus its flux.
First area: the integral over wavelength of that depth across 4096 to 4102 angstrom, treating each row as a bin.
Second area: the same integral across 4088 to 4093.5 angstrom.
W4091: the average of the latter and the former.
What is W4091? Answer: -14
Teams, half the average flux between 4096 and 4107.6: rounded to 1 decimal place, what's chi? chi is 9.3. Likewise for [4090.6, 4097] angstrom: 10.5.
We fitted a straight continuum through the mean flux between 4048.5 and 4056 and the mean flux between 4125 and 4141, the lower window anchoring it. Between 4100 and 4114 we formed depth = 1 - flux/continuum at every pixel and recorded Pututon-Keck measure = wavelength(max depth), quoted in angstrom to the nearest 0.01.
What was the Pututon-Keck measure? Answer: 4101.50 angstrom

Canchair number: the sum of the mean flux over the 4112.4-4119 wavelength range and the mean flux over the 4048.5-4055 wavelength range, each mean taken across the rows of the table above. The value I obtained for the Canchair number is 40.1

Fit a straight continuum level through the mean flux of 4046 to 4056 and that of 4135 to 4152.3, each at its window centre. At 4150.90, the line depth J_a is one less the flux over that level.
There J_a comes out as -0.01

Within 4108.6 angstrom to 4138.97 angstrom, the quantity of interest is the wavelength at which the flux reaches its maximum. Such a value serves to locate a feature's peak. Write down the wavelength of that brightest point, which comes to 4115.69 angstrom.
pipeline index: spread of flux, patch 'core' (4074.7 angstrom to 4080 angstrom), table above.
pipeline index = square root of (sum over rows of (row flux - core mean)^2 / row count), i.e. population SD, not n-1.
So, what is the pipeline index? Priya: 0.31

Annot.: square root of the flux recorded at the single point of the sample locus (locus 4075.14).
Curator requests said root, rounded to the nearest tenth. 4.3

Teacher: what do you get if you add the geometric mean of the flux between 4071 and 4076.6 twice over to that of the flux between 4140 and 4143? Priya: 56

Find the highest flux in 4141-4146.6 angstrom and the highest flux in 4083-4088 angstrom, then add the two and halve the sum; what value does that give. 20.4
